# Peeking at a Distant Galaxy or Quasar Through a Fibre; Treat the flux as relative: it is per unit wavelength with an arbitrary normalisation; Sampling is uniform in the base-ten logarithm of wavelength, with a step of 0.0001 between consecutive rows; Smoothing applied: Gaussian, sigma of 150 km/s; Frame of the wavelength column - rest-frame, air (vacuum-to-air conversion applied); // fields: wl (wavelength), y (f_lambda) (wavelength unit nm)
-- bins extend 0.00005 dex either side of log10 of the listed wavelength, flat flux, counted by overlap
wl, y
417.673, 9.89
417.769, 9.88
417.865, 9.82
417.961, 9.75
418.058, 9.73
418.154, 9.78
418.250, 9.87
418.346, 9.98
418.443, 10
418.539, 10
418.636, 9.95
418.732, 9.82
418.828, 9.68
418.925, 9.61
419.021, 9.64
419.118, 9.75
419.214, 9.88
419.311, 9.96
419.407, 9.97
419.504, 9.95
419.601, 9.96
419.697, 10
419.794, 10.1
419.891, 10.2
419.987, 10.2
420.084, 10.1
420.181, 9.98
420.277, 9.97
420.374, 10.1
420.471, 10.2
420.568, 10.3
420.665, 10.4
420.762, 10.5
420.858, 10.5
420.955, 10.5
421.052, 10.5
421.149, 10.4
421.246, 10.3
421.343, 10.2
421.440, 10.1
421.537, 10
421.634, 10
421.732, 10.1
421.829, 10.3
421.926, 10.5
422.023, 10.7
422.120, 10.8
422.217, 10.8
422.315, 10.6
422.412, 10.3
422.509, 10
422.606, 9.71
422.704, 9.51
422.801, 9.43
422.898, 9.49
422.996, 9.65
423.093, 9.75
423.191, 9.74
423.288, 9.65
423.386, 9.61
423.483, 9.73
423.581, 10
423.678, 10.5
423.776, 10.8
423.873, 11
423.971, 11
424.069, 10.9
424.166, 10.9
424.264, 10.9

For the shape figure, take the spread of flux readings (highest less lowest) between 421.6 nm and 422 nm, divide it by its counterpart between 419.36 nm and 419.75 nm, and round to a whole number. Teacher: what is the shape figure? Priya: 10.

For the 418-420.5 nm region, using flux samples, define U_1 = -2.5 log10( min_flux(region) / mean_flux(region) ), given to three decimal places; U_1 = 0.036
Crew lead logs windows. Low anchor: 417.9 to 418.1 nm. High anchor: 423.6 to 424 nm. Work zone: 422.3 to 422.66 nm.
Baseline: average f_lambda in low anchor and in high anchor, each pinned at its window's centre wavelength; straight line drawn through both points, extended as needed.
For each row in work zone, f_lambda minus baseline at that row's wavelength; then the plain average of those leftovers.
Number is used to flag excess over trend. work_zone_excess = -0.42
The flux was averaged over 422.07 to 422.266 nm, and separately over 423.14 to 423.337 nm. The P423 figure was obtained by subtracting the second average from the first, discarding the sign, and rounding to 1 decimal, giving 1.1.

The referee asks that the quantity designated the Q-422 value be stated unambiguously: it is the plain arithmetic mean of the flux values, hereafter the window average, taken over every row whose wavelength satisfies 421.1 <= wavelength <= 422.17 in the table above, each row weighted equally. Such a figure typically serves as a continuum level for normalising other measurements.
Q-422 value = 10.3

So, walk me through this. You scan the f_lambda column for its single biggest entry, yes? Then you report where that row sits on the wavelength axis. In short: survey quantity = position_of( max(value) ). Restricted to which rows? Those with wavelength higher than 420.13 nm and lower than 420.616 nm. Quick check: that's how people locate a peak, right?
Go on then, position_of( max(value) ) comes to 420.568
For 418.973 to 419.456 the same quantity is 419.407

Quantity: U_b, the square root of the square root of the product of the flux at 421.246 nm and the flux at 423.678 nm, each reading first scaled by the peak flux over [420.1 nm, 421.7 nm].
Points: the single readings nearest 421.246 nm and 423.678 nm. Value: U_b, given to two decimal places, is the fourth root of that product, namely 1.00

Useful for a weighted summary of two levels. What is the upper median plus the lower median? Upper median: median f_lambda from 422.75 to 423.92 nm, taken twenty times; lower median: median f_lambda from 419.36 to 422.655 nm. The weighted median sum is 205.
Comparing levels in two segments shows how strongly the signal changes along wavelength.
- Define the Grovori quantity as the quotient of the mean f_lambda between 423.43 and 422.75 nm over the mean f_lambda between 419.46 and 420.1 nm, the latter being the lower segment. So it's 0.95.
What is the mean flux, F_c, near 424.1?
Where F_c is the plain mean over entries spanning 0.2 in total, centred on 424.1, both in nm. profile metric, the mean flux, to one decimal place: 10.9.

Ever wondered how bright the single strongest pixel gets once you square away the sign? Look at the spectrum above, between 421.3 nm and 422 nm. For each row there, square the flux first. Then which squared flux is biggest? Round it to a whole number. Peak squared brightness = 110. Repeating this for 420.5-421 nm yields 110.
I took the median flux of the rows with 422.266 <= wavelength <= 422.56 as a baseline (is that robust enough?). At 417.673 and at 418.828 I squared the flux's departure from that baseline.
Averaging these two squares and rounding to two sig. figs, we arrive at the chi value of 0.28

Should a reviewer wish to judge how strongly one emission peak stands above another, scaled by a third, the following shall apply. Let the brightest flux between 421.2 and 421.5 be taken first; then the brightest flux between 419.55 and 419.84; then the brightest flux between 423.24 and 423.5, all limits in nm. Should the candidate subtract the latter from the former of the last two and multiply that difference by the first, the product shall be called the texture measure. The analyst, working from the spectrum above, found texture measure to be 3.8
